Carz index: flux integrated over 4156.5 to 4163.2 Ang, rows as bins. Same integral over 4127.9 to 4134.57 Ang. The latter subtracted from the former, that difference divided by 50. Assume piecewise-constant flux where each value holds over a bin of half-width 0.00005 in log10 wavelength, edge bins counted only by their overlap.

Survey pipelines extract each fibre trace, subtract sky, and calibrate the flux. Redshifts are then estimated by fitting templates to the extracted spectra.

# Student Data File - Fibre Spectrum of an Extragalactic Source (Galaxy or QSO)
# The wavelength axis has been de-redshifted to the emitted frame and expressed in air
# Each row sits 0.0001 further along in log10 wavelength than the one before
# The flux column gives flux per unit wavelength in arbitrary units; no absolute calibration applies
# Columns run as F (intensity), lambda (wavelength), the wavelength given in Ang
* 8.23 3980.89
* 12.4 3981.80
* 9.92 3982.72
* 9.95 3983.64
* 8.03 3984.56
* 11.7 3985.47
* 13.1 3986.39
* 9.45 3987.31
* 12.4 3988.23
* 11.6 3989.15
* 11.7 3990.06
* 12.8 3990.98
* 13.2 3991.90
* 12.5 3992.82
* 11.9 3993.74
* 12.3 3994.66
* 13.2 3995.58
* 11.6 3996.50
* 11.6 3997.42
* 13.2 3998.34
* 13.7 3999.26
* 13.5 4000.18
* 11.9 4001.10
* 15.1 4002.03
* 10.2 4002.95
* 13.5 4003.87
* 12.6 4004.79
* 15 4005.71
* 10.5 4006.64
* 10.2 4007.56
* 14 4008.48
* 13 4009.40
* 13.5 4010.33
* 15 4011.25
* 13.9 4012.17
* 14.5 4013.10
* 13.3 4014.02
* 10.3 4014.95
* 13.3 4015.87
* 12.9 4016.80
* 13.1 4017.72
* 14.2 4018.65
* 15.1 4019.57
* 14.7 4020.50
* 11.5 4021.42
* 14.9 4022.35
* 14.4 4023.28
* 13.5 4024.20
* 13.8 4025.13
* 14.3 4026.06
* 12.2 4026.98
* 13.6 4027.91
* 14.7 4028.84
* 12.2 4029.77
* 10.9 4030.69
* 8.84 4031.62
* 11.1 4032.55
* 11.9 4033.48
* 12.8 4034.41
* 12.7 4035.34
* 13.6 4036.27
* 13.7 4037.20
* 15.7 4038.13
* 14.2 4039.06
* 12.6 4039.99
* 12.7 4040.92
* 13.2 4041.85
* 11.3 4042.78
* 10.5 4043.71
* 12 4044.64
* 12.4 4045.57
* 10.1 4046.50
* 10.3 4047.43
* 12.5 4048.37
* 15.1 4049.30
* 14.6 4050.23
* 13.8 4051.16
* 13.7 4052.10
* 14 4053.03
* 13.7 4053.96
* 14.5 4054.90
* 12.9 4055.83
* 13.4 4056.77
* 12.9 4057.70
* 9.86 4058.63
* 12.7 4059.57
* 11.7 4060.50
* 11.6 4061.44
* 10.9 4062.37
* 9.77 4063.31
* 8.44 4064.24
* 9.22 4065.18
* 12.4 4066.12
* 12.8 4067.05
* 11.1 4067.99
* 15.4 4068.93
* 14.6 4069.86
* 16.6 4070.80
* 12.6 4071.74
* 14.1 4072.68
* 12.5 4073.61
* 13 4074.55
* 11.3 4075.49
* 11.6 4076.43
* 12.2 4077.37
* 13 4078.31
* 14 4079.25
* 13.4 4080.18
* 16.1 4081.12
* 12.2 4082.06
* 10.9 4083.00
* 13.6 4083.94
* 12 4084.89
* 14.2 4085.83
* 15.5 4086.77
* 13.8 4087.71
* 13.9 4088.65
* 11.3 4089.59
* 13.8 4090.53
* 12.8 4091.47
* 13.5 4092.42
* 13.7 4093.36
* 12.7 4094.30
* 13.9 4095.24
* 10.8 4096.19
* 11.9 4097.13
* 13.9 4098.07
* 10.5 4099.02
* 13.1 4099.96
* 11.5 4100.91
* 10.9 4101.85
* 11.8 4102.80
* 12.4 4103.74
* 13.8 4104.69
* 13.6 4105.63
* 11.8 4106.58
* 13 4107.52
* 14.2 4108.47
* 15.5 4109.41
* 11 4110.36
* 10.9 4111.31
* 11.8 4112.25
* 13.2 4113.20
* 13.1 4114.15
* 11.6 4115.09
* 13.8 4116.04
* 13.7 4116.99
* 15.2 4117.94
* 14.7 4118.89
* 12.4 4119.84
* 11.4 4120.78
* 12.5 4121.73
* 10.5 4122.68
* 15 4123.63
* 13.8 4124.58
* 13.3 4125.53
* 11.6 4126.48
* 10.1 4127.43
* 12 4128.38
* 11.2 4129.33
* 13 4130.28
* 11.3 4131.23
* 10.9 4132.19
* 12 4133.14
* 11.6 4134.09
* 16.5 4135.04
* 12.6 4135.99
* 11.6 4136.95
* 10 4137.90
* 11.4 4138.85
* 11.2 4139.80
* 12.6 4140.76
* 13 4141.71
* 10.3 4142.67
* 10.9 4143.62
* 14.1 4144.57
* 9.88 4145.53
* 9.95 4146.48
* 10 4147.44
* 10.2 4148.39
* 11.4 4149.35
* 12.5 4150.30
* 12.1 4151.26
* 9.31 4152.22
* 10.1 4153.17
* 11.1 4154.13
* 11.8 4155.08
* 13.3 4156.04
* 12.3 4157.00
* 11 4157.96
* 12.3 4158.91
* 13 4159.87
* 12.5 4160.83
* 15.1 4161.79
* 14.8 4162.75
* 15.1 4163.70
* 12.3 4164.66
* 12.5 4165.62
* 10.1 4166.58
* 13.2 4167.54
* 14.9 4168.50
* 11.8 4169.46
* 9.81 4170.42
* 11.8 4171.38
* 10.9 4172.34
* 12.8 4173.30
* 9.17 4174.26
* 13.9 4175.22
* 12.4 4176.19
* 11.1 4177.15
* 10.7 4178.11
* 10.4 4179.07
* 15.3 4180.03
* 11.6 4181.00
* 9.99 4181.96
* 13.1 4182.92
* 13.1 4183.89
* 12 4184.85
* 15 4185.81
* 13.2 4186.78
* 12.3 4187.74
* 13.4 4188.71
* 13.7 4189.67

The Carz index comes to 0.18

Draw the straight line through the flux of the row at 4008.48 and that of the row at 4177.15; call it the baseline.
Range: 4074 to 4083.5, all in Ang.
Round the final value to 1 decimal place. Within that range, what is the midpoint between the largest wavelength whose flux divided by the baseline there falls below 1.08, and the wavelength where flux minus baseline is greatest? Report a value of 4082.1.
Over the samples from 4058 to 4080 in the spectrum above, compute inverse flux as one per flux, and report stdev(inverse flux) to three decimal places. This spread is 0.014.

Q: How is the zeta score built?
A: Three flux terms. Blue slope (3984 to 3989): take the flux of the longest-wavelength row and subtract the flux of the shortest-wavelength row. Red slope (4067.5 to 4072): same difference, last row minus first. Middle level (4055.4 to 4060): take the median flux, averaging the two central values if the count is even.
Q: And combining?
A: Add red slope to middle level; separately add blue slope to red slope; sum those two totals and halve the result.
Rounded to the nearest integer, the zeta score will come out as 10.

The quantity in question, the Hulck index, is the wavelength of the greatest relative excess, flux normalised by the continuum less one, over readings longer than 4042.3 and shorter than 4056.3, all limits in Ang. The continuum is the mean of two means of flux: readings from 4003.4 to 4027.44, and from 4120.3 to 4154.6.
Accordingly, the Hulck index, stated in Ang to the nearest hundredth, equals 4049.30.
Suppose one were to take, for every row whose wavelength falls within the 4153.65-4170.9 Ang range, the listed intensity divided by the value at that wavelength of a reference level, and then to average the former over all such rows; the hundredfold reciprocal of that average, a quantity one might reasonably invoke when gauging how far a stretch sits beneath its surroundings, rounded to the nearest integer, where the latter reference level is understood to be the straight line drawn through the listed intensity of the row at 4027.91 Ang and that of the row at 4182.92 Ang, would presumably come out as 104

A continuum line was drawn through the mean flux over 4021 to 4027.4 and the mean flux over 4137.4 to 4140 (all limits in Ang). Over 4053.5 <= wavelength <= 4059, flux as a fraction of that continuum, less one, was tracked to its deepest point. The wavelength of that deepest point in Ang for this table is 4058.63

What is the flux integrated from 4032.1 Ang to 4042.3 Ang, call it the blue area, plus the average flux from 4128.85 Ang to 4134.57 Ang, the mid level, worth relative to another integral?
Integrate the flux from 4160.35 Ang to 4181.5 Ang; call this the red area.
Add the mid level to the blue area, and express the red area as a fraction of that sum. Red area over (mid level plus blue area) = 1.8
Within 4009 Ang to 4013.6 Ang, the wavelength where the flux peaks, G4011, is 4011.25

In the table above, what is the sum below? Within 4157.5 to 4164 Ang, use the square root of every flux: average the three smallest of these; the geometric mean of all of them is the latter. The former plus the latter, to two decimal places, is 7.10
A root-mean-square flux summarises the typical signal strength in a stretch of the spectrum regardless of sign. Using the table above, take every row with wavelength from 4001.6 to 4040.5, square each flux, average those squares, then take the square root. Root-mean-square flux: 13.2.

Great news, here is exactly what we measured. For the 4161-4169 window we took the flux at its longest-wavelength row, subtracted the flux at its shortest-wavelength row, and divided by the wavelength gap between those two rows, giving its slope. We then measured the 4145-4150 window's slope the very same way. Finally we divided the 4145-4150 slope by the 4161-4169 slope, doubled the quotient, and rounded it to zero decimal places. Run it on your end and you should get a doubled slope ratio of -27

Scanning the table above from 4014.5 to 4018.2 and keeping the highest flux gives 13.3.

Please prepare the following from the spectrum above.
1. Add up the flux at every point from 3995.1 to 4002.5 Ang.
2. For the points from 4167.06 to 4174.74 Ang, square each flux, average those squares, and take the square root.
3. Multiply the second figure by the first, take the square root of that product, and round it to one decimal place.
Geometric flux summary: 35.2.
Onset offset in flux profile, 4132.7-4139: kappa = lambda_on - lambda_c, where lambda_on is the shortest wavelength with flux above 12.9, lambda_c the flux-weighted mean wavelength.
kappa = -0.8 Ang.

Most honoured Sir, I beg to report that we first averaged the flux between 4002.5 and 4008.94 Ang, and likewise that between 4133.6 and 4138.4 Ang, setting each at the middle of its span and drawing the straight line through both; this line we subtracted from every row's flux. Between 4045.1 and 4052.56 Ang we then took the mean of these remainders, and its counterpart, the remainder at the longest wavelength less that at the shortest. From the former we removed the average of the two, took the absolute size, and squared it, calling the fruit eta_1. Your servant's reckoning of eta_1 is 0.17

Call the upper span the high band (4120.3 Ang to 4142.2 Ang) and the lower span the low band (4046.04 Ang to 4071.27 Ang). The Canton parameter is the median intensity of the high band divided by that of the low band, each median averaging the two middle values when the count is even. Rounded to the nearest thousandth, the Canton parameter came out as 0.906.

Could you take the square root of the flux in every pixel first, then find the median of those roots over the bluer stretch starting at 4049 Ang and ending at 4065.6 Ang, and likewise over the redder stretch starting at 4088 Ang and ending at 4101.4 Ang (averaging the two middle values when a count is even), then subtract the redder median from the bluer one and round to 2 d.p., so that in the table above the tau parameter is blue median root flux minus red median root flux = -0.01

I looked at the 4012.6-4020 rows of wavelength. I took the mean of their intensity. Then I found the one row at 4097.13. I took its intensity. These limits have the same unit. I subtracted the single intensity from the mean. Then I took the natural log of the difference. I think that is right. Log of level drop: 0.4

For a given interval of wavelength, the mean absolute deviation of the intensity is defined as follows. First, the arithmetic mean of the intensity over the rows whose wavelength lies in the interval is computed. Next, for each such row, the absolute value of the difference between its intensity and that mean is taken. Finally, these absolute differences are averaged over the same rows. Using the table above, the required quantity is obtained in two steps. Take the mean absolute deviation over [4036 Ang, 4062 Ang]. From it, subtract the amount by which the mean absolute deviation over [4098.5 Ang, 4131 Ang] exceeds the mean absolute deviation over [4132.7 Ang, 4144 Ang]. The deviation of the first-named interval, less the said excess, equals 1.11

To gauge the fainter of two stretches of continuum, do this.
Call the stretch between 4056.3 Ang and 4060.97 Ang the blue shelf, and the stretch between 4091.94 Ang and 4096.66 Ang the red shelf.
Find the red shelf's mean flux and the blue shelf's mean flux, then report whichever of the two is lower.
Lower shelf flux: 12.1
